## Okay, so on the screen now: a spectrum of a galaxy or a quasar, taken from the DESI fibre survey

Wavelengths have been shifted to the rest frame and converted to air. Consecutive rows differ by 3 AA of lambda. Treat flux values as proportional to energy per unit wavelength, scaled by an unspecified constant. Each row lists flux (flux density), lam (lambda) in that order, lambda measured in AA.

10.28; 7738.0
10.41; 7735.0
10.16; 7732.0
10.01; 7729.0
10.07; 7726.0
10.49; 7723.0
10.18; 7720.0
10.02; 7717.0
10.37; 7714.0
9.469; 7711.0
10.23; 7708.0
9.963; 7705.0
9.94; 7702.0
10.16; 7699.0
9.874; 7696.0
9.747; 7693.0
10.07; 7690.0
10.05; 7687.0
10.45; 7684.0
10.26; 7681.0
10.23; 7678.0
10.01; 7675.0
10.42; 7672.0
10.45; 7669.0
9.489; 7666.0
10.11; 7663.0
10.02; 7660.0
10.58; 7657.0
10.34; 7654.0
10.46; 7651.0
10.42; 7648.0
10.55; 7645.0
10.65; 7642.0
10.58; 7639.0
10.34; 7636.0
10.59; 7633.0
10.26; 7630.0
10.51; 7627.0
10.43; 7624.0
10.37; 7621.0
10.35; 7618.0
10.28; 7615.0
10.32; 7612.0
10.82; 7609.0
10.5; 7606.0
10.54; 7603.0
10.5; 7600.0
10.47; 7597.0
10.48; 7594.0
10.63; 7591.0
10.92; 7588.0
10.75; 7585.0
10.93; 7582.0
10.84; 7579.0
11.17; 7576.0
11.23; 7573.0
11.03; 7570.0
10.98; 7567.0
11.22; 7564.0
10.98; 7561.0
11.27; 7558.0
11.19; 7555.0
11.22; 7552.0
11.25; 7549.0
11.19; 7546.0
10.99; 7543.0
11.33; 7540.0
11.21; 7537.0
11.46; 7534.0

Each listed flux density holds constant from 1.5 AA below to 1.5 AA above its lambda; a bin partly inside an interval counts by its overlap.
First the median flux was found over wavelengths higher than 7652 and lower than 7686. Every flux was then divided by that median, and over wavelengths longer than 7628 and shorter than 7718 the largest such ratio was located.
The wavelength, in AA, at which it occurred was 7642.0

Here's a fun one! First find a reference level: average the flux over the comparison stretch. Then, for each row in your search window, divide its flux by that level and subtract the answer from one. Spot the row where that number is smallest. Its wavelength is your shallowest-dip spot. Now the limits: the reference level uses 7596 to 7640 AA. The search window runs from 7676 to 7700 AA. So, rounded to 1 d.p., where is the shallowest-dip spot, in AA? 7684.0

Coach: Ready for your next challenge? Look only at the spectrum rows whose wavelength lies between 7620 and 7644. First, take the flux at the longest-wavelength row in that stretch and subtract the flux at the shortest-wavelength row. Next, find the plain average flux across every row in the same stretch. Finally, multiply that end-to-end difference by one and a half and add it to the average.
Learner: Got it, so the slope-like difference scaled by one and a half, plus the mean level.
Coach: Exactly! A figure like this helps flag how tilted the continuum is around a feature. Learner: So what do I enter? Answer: 10.89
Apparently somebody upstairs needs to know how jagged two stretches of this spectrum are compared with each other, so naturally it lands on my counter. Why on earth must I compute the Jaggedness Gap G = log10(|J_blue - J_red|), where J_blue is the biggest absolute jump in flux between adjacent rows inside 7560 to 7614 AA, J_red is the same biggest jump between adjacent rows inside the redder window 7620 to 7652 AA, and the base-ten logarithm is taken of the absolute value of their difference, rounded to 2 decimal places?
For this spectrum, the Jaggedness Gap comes -0.77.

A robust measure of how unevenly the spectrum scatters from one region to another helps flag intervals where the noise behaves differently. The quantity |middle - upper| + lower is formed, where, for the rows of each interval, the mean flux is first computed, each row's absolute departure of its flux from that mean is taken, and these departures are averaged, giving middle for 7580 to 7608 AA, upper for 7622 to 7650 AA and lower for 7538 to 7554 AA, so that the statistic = 0.13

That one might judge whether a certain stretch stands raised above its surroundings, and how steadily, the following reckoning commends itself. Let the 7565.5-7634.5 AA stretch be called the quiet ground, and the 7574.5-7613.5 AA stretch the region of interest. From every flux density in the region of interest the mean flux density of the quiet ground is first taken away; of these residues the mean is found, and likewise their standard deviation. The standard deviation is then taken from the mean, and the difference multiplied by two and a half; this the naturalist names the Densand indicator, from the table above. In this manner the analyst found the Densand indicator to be -0.5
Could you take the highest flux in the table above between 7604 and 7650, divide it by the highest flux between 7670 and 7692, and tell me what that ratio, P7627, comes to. 1.04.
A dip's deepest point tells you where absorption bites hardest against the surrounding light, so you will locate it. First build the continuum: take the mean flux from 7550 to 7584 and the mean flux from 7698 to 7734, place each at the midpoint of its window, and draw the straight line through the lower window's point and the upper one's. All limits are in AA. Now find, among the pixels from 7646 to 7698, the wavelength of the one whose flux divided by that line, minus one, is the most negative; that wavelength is 7666.0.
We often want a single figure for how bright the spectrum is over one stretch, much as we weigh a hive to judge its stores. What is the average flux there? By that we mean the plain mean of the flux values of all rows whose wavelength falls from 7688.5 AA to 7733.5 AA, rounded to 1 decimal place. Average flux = 10.1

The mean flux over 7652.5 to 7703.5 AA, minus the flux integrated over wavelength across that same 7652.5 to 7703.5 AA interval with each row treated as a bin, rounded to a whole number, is -506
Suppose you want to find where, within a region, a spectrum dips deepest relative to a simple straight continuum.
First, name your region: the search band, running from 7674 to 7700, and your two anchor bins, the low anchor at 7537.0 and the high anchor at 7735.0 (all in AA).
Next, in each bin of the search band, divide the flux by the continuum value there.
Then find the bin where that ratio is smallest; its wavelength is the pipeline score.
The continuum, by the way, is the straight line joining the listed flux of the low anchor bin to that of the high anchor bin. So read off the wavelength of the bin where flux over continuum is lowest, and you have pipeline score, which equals 7693.0 AA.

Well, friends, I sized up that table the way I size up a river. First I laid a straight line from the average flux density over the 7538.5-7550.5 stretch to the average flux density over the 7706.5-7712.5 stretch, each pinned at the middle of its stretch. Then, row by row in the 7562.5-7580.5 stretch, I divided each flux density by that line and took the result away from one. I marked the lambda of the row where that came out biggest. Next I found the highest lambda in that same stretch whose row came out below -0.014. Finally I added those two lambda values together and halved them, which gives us 7577.5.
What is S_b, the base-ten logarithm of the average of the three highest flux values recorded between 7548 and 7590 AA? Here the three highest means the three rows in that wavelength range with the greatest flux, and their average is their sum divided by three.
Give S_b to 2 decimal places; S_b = 1.05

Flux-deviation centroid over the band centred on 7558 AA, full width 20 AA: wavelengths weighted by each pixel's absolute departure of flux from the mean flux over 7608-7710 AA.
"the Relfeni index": 7557.5 AA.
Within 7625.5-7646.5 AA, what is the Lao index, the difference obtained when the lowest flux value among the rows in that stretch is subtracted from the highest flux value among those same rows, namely 0.39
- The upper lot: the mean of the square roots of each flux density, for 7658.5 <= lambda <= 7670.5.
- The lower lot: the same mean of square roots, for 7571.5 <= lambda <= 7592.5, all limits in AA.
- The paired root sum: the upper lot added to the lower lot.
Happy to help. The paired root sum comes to 6.47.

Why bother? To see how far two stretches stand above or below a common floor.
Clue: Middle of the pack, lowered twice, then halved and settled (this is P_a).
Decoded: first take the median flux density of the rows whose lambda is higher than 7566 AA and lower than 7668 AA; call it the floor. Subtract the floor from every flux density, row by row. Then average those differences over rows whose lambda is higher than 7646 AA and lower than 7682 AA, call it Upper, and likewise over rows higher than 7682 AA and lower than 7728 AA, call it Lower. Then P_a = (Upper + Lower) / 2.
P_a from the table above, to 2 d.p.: -0.35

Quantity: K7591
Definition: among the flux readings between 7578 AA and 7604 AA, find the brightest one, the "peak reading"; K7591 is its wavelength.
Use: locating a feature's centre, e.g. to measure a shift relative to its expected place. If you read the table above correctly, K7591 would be 7582.0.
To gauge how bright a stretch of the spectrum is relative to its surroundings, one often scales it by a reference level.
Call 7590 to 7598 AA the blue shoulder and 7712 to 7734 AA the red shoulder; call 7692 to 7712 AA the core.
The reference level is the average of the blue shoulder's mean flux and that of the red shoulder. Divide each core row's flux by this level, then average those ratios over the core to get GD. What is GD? 0.96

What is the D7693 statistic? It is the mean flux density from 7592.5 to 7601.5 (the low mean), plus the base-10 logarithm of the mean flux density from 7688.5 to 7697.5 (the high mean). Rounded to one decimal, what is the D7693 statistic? 11.5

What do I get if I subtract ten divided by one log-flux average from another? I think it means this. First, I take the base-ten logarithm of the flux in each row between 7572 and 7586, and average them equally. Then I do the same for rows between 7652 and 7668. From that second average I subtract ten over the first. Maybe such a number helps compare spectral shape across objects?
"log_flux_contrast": -8.60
